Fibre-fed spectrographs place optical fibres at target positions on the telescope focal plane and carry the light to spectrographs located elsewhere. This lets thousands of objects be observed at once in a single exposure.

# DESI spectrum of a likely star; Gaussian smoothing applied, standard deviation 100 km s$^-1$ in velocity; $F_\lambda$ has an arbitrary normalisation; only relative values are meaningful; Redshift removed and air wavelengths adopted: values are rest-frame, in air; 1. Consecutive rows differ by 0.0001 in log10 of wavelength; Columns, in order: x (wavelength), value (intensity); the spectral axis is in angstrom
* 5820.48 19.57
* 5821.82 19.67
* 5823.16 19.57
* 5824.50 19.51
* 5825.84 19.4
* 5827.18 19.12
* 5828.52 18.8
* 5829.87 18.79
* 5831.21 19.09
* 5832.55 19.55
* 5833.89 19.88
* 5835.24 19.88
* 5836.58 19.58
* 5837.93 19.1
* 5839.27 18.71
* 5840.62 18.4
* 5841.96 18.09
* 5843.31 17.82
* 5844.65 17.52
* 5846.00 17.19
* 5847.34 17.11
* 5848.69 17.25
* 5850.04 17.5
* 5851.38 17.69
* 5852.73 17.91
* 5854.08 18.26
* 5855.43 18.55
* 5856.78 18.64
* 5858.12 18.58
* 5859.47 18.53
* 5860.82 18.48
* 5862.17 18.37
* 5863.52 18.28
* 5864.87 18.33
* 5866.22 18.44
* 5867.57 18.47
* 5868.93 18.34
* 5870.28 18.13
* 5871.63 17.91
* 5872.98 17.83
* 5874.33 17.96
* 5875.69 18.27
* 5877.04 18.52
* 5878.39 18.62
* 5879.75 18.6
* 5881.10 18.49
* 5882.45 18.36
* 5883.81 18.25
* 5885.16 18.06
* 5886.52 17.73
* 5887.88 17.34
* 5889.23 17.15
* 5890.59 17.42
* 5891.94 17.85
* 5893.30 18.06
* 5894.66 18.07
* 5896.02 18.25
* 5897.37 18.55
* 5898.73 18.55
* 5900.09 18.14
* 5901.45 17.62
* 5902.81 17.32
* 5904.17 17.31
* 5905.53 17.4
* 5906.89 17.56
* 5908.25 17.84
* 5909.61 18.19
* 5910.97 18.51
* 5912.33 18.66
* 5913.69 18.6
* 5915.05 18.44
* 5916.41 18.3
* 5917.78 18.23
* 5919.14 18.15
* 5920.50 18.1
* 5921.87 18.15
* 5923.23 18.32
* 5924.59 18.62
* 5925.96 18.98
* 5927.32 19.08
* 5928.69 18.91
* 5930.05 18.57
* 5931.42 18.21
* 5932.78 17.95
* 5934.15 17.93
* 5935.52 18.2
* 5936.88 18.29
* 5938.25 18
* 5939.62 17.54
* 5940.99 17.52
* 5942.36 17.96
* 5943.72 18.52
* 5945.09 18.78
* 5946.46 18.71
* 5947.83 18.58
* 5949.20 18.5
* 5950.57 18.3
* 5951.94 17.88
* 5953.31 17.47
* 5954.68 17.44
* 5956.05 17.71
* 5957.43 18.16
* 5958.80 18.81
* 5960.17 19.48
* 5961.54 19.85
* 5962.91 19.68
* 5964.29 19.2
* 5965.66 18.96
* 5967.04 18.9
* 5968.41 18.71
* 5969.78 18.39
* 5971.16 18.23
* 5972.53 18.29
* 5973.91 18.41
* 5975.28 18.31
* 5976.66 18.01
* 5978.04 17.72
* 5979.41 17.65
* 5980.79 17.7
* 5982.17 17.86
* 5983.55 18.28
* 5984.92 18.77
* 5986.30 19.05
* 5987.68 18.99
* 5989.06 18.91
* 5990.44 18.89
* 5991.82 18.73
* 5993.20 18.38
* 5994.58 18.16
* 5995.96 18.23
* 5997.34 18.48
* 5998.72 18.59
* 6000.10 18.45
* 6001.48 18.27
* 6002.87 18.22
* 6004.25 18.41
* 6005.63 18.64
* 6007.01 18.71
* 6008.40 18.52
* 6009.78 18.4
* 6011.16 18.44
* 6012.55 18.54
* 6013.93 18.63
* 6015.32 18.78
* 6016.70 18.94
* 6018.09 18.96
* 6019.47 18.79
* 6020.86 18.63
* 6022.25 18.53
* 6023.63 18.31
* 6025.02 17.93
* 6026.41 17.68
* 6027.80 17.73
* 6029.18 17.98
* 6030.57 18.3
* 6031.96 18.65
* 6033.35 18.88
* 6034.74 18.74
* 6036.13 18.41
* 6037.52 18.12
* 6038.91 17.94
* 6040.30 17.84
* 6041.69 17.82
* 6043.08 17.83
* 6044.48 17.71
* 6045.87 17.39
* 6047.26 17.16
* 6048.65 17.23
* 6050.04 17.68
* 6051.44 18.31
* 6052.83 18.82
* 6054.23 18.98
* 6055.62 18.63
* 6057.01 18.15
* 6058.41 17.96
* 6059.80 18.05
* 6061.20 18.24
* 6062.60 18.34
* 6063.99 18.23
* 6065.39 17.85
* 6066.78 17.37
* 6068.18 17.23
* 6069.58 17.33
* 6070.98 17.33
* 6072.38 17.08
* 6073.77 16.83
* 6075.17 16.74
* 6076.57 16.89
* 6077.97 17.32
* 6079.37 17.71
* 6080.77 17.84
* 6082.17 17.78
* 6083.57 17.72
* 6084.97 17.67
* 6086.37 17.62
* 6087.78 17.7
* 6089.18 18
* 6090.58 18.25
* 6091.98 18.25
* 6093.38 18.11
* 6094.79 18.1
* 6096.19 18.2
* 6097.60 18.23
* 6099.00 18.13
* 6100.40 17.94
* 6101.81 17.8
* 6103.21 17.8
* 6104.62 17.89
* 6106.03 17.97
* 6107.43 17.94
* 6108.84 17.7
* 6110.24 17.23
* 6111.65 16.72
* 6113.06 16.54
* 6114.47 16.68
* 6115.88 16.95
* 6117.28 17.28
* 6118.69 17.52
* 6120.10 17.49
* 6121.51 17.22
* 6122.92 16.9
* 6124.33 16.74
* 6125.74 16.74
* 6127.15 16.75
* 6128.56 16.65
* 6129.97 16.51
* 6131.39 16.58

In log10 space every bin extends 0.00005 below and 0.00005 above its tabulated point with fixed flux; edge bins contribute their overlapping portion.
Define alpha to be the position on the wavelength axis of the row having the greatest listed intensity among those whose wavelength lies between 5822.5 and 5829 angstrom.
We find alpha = 5823.16 angstrom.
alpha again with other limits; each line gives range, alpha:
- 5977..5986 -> 5984.92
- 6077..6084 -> 6080.77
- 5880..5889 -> 5881.10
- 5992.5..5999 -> 5998.72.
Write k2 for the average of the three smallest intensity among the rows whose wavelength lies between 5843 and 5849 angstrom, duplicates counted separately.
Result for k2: 17.2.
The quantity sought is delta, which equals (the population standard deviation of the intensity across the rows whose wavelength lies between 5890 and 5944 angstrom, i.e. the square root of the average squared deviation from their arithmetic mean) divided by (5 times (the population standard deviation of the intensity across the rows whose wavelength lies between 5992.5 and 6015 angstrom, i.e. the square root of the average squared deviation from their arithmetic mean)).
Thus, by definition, 0.57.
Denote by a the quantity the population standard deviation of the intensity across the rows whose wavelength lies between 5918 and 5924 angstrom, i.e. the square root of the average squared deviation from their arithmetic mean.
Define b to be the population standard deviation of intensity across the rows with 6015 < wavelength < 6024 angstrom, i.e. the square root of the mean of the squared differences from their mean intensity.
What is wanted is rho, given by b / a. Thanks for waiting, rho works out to 2.59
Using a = 0.08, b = 0.22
